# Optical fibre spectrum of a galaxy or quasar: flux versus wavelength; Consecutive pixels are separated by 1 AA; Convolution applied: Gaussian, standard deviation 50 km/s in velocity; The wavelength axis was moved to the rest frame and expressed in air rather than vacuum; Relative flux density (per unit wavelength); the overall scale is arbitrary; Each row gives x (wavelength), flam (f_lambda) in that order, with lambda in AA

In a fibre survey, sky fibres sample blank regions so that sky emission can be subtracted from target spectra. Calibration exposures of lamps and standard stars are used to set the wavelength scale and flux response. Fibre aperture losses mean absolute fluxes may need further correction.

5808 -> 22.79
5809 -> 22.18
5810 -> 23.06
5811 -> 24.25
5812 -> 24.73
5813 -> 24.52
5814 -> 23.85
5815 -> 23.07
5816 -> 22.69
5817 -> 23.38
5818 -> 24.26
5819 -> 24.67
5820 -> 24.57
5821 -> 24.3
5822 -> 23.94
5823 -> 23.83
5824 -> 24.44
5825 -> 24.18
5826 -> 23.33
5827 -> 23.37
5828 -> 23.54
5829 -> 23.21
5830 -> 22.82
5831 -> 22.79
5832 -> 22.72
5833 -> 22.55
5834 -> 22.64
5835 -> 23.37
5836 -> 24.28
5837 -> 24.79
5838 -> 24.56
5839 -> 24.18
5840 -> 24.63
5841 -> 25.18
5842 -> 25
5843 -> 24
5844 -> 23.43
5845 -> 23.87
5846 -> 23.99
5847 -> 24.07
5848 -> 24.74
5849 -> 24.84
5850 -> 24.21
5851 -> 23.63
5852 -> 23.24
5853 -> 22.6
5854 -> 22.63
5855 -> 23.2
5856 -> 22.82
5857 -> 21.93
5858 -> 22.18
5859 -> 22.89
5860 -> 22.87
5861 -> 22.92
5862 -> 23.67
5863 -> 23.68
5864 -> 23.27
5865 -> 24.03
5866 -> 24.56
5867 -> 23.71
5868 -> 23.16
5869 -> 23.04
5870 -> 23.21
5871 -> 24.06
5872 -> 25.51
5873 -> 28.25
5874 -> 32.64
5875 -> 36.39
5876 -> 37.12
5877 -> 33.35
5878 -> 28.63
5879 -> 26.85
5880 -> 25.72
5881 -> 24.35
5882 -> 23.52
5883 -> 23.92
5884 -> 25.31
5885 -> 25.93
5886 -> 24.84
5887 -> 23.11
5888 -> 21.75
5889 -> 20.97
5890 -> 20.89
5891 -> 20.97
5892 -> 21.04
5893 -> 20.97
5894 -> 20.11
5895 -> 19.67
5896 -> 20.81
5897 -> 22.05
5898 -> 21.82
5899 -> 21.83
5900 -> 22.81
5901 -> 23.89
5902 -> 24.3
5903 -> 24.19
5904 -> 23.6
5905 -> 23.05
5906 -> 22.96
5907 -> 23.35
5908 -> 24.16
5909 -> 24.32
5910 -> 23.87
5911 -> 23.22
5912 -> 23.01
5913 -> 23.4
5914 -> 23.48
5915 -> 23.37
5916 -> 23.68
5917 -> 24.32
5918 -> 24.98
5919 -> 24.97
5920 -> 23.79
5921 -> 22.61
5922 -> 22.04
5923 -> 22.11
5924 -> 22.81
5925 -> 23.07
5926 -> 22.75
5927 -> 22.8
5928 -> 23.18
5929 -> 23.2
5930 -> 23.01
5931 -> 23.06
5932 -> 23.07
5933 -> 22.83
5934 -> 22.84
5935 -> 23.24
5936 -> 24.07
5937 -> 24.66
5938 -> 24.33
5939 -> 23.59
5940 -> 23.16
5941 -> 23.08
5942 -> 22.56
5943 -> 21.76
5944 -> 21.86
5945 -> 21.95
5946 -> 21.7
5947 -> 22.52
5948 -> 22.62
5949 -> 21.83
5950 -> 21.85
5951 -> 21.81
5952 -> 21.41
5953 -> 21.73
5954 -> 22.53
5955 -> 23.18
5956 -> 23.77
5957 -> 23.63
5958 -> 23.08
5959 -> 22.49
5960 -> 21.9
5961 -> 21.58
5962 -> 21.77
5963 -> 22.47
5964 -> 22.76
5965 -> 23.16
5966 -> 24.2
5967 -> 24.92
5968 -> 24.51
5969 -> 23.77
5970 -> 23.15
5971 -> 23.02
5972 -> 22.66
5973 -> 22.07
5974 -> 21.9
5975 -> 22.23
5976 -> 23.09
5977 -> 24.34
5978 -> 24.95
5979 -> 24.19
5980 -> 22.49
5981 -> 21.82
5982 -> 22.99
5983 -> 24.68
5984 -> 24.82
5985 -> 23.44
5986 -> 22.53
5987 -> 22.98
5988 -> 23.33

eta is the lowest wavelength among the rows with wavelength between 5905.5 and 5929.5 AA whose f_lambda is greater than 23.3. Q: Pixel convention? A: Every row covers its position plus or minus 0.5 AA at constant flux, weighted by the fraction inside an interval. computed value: 5907 AA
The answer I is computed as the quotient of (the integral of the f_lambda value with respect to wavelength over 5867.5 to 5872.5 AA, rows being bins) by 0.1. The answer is 1190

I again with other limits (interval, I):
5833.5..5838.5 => 1196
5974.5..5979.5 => 1188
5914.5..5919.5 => 1213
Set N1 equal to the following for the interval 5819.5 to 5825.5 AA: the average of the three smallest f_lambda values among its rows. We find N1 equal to 24.0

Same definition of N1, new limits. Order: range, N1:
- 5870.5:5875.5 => 25.9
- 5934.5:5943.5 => 22.5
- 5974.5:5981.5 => 22.2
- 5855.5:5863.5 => 22.3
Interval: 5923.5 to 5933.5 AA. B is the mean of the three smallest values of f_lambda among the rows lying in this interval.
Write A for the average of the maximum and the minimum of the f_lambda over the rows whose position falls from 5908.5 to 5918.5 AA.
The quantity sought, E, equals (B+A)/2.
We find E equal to 23.4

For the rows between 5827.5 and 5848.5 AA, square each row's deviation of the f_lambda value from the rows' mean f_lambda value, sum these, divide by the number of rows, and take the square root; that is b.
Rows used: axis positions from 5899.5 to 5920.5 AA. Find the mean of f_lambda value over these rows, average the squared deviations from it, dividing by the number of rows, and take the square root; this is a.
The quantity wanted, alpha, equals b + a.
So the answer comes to 1.42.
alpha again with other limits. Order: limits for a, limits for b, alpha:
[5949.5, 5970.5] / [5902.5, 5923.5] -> 1.77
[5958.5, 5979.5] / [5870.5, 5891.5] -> 5.73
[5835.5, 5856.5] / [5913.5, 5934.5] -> 1.51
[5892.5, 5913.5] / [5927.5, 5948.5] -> 2.13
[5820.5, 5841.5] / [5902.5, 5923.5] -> 1.54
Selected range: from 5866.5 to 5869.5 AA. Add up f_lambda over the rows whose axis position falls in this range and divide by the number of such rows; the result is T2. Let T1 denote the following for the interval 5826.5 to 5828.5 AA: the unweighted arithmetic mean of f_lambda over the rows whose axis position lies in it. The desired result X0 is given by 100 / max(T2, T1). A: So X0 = 4.26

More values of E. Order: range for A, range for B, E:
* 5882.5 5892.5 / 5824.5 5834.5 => 23.0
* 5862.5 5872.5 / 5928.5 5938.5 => 23.6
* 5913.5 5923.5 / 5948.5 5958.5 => 22.6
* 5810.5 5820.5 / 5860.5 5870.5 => 23.4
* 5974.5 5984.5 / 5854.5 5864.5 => 22.8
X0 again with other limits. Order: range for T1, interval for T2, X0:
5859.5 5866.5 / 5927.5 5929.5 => 4.24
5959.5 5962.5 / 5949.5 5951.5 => 4.58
